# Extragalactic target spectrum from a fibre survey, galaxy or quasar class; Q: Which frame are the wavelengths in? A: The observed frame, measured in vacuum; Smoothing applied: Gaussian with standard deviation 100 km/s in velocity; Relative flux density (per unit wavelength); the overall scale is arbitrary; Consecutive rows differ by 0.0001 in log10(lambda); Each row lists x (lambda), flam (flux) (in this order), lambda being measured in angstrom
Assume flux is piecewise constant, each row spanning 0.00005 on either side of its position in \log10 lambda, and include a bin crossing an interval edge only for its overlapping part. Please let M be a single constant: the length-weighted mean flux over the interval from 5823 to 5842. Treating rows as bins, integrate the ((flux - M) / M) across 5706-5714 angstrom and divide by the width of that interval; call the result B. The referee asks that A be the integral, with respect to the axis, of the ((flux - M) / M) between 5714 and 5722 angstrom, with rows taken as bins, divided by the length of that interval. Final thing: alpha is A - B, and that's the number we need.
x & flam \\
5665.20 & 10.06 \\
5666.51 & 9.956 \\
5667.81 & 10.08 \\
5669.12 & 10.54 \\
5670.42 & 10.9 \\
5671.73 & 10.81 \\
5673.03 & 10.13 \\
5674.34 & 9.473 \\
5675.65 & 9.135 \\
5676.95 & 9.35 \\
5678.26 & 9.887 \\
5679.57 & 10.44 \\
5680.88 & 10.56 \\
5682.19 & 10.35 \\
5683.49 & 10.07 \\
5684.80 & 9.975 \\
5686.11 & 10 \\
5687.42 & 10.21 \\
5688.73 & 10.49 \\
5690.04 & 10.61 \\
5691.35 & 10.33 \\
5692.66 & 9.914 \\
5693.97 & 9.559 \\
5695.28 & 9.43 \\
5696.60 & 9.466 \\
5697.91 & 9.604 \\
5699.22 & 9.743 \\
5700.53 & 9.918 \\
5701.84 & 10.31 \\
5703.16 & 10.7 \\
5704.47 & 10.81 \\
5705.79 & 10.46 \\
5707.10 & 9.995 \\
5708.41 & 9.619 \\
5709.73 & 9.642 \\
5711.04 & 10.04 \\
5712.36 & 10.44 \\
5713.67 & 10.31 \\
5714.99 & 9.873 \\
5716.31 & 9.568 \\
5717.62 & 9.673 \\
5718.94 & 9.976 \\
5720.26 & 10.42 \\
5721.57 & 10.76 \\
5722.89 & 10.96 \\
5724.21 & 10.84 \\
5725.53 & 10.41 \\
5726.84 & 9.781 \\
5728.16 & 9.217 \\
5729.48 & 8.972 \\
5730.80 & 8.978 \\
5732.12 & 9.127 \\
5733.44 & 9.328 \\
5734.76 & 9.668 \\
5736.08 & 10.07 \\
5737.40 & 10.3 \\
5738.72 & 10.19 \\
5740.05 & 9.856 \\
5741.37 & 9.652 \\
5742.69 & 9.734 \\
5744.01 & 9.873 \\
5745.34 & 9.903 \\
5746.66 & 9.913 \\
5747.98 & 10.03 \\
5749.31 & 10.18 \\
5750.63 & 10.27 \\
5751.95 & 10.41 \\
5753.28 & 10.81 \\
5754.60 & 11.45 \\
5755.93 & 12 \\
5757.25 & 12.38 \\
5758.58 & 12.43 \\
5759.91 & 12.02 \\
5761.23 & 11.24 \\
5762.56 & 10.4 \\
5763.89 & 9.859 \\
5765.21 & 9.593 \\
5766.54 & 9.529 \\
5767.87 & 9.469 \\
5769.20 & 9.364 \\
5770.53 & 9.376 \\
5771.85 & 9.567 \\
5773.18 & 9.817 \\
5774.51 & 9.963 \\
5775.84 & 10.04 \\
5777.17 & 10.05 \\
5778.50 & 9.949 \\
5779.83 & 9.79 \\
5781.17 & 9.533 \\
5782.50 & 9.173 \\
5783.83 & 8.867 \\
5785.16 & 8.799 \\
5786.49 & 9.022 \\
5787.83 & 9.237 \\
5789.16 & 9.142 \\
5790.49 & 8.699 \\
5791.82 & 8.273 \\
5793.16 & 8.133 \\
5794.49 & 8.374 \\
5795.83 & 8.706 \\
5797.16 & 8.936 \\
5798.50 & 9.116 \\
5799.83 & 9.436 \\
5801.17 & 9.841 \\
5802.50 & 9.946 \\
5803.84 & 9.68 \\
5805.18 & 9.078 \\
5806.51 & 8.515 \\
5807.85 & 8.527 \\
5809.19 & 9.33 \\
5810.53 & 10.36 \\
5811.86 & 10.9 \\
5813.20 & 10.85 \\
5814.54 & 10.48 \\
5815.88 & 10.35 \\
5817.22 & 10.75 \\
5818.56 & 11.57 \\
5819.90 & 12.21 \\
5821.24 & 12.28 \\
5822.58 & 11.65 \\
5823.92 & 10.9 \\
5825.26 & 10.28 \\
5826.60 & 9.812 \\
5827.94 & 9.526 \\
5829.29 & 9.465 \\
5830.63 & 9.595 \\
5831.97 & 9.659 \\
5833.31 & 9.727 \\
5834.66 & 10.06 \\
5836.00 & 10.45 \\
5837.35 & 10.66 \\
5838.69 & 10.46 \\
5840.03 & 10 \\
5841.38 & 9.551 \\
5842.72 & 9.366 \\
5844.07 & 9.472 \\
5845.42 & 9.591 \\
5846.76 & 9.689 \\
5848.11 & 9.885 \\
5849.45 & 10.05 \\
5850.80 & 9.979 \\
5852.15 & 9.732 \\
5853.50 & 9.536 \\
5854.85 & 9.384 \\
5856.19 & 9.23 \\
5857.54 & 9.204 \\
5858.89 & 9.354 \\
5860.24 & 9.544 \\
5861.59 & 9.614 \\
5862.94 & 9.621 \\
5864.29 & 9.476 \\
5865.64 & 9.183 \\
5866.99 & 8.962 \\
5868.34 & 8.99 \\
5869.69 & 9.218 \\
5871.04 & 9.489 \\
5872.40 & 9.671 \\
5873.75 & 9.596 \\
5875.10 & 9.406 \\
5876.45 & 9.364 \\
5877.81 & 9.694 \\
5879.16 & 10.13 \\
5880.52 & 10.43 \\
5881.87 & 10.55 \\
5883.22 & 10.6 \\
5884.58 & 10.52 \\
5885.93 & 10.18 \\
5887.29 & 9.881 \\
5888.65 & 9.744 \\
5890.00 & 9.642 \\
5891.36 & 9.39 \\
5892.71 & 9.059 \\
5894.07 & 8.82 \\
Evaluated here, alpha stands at 0.00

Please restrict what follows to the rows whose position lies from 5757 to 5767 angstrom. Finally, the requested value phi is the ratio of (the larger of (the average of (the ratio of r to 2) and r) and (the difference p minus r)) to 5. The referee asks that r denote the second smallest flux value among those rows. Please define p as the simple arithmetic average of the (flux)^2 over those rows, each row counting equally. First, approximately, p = 121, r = 9.593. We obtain 22.3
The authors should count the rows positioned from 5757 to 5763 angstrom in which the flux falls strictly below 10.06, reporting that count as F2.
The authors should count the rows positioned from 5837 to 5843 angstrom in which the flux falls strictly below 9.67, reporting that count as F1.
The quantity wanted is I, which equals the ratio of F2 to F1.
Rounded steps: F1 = 2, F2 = 0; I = 0.0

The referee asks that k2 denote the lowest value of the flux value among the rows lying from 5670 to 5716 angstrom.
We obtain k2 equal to 9.135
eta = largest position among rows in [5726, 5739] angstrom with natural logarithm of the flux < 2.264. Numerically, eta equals 5733.44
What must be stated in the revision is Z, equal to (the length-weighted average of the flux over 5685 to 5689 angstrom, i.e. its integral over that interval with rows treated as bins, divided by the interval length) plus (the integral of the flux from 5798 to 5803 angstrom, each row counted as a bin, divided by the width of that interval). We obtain 19.8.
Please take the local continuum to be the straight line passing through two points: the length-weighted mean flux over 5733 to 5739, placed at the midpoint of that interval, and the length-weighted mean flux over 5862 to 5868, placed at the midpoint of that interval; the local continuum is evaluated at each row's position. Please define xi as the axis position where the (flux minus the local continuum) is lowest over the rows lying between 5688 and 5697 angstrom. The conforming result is 5695.28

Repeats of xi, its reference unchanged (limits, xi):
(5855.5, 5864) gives 5857.54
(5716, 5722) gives 5716.31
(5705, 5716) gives 5708.41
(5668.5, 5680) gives 5675.65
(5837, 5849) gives 5842.72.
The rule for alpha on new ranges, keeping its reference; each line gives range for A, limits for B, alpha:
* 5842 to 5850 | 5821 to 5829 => -0.09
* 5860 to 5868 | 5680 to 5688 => -0.08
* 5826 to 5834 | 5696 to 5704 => -0.03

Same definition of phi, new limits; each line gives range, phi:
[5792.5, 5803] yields 14.8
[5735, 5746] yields 17.9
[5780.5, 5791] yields 14.7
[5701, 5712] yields 18.9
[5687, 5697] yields 18.2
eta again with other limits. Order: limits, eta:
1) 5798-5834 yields 5830.63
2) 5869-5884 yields 5876.45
